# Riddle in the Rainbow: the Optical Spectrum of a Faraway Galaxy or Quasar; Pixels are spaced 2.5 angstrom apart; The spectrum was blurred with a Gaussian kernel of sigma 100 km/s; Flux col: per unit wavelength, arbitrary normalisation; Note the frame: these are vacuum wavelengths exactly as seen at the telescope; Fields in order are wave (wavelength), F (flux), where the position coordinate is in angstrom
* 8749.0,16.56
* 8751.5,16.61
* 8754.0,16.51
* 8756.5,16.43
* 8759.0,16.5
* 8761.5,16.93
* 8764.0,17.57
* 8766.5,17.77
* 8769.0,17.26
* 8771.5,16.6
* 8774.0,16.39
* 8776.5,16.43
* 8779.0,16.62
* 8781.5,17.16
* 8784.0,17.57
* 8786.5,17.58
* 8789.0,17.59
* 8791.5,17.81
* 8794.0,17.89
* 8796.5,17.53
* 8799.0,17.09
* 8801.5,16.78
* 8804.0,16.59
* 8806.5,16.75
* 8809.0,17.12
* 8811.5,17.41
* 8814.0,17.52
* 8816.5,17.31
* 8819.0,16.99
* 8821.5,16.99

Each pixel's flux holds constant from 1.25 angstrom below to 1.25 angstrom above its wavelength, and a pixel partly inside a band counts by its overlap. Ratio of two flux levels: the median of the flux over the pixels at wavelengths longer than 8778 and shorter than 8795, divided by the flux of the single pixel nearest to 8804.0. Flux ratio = 1.06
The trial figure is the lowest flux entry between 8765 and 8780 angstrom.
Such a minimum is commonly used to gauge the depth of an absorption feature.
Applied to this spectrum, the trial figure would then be 16.39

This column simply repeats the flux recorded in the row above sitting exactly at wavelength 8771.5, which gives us 16.6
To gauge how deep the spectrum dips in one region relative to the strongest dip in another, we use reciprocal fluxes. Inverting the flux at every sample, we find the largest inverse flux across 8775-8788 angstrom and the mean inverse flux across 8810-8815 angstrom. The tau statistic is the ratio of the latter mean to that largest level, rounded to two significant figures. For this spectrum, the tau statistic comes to 0.94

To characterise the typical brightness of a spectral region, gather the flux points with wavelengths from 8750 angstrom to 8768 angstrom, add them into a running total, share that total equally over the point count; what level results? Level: 16.9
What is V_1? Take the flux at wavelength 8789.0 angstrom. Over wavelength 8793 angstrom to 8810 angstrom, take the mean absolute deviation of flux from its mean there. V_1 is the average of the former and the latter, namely 9.0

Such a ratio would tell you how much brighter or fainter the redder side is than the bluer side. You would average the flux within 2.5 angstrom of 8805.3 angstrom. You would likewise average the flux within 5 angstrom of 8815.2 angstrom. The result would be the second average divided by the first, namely 1.04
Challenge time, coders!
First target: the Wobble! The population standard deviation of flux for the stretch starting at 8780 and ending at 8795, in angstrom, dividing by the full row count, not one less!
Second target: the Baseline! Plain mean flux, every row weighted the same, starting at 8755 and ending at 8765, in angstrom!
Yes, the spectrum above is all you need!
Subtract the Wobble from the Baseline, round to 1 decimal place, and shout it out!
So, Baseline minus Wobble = 16.6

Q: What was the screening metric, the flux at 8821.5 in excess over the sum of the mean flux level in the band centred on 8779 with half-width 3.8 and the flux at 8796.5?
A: -17.3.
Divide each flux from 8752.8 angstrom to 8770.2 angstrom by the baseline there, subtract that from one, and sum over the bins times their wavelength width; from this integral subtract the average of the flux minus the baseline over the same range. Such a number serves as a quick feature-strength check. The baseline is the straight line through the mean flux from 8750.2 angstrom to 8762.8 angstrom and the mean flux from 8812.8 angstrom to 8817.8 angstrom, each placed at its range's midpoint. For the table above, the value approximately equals -0.67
